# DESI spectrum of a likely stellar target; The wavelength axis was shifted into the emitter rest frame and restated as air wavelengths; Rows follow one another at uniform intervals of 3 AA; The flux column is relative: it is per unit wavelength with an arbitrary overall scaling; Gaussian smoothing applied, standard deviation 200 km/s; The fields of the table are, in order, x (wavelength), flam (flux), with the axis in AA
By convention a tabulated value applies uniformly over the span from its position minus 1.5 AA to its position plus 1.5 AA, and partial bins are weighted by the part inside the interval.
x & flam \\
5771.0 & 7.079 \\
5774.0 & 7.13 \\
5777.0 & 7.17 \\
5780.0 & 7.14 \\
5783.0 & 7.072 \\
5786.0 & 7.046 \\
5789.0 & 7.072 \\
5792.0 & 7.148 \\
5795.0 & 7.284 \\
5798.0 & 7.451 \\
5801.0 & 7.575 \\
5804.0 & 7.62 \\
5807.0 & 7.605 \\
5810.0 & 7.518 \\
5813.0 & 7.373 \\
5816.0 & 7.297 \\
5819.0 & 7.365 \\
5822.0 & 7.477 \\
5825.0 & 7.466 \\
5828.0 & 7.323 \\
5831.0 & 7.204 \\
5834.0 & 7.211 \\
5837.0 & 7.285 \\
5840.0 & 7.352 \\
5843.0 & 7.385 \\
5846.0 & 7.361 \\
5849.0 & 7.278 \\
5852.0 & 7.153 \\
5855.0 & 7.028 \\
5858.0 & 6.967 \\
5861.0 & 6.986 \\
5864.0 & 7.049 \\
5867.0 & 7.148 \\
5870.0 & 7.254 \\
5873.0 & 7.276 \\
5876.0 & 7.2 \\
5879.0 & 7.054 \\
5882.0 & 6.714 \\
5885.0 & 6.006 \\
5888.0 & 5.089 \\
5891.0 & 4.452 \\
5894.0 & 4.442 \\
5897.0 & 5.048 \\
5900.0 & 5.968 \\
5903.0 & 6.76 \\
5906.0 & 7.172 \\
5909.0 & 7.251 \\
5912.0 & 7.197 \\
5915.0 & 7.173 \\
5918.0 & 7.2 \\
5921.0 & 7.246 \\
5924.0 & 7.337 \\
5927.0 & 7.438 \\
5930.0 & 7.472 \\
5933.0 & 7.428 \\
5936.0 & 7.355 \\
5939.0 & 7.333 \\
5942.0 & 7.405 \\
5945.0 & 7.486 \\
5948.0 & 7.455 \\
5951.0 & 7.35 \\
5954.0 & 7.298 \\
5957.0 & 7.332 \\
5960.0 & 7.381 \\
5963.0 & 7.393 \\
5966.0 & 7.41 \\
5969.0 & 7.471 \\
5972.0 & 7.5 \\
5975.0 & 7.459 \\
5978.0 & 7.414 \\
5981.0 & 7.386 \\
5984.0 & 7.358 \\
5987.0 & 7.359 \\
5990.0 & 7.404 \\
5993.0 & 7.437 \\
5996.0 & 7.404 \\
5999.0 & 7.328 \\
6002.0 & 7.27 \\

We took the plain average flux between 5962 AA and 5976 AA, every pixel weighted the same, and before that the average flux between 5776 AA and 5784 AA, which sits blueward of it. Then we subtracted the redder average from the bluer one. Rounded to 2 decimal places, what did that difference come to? -0.32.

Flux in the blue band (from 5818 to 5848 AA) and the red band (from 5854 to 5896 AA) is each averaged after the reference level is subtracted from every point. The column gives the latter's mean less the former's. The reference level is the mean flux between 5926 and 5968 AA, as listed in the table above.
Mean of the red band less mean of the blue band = -0.9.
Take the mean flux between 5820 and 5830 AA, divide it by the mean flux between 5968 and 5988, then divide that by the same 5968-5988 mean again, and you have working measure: 0.135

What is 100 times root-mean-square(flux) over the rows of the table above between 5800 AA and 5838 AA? 741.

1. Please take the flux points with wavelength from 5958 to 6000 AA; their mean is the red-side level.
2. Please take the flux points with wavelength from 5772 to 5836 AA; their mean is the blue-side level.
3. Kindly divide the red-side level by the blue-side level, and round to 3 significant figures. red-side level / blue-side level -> 1.01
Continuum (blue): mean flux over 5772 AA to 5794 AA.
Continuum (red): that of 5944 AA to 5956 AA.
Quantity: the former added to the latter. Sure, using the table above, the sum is 14.5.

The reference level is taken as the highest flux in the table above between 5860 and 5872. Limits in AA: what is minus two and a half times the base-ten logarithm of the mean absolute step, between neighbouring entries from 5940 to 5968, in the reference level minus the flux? 3.3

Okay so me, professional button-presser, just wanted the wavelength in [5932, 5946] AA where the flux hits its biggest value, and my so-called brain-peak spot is 5945.0 AA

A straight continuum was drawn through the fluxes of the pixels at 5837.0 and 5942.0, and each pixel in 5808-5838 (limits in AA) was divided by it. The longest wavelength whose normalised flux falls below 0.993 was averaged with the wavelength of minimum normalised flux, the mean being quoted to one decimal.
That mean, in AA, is 5832.5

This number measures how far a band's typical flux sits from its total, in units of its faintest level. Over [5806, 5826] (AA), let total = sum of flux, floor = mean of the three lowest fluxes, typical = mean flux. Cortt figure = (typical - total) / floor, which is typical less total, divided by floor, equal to -6.08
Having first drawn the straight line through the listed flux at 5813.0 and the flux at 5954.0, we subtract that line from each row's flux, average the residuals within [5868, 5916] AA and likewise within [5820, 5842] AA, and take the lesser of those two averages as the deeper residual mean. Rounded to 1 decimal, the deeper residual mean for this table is -1.0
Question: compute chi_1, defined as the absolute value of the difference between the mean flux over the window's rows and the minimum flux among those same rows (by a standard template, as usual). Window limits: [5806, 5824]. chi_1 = 0.14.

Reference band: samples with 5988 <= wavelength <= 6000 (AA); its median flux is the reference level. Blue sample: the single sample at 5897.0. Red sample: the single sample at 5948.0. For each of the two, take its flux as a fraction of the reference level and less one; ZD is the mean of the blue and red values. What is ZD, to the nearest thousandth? -0.156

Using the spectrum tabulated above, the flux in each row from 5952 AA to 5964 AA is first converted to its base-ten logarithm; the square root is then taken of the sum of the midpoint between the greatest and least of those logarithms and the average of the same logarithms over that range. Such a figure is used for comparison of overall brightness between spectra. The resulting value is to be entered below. 1.32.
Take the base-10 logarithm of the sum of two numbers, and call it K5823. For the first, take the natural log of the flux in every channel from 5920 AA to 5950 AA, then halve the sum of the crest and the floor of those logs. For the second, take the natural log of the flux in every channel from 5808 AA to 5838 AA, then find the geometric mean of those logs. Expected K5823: 0.601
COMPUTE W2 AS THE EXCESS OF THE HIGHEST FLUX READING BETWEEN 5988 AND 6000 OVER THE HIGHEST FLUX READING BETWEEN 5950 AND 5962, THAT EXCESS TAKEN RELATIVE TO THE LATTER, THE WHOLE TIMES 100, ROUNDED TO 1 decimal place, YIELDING 0.8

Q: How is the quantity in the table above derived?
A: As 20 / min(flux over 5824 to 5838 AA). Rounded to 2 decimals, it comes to 2.78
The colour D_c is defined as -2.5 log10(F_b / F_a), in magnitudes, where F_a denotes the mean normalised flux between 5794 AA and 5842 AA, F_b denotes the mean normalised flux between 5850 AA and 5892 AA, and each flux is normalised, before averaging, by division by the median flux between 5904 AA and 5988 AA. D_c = 0.11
